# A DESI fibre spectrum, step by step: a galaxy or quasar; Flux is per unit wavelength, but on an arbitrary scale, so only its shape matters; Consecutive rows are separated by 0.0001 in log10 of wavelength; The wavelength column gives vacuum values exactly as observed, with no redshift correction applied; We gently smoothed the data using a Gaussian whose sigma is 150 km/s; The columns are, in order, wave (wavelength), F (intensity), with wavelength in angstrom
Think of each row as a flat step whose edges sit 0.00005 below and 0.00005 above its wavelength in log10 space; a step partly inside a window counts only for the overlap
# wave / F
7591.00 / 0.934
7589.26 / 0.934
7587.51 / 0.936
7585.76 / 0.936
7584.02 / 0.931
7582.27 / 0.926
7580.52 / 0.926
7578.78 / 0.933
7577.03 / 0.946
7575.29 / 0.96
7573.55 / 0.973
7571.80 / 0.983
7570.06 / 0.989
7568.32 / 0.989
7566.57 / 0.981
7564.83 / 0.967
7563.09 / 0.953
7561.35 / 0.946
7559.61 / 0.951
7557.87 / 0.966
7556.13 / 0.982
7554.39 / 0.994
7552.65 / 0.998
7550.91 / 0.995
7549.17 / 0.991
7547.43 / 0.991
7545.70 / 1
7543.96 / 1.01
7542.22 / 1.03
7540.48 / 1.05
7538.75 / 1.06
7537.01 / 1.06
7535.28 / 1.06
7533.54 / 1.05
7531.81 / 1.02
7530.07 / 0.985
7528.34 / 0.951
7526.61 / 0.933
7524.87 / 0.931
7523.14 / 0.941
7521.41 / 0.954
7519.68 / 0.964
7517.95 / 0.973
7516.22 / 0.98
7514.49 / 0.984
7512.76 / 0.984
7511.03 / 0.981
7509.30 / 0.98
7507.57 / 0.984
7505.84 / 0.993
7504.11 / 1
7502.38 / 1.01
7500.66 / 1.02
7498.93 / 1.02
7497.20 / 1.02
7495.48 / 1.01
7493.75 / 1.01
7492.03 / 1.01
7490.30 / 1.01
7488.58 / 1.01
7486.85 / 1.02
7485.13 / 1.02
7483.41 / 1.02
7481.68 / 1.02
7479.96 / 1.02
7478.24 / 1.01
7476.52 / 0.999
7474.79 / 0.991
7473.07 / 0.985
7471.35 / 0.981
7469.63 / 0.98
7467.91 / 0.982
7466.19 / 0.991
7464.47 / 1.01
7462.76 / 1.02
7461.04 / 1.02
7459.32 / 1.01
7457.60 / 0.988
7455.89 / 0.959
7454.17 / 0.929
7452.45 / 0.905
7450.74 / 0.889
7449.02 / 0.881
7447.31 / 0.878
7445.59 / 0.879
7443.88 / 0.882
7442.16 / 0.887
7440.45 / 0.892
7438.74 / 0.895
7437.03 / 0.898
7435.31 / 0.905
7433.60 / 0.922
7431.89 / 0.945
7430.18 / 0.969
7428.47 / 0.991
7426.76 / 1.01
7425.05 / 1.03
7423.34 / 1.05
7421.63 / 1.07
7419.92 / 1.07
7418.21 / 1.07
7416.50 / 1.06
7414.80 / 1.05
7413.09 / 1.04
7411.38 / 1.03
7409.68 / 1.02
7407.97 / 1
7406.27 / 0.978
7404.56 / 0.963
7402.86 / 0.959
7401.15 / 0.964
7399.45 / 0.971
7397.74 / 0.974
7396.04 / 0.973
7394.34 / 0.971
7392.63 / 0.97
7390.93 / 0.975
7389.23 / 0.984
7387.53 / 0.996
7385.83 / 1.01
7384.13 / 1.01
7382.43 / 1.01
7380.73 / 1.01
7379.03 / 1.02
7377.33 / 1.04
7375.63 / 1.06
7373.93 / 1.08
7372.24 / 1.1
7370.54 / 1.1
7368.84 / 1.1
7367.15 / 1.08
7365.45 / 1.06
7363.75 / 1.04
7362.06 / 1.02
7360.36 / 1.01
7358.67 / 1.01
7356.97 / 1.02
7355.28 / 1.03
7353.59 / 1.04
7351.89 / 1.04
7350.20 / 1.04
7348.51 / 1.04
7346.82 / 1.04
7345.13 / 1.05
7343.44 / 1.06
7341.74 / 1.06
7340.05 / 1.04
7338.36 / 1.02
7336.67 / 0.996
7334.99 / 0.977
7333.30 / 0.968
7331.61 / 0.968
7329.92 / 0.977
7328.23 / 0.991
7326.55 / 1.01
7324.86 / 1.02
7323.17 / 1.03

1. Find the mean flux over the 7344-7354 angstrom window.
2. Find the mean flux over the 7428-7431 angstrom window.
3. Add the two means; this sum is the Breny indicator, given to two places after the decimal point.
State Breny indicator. 2.02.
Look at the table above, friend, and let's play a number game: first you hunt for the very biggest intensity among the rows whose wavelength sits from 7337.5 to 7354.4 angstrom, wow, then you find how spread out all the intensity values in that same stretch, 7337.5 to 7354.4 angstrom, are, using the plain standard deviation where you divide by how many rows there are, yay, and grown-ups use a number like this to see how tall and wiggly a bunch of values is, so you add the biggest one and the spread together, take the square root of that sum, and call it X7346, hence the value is 1.03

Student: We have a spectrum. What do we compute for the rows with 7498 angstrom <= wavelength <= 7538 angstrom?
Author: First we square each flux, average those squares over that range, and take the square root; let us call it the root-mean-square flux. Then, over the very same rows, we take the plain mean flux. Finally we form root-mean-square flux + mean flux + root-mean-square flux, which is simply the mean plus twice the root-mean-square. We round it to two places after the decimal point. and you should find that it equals 2.97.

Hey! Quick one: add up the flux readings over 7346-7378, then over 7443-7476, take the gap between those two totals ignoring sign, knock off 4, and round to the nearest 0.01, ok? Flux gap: -2.21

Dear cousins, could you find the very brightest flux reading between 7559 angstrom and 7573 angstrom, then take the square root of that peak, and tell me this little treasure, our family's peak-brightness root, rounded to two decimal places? 0.99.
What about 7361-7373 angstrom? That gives 1.05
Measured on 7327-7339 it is 1.01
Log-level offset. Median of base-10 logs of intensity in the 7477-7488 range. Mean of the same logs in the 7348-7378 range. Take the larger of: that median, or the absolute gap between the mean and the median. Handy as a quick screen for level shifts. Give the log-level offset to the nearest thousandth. 0.013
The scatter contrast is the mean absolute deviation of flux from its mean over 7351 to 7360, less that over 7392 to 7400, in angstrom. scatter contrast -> 0.009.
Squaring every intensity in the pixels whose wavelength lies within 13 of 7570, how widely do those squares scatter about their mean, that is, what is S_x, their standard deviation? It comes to 0.04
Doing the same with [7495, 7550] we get 0.07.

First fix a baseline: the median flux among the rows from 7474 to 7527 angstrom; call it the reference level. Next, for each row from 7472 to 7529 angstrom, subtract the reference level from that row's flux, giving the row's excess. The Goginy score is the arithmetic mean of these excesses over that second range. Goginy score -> -0.01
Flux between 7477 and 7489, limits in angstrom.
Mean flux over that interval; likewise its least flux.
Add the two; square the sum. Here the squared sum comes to 4.11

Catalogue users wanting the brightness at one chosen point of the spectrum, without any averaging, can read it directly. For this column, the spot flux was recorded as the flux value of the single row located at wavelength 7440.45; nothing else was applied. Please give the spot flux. 0.892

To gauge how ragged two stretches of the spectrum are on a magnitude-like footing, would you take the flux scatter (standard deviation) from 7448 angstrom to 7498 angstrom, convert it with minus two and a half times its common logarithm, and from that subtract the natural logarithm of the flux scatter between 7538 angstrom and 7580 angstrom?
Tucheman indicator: 7.0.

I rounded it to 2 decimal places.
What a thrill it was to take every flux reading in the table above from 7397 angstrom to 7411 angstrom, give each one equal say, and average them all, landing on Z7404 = 0.98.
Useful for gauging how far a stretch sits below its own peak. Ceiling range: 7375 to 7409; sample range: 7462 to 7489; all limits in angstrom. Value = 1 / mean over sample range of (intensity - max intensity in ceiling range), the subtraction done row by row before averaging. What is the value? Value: -18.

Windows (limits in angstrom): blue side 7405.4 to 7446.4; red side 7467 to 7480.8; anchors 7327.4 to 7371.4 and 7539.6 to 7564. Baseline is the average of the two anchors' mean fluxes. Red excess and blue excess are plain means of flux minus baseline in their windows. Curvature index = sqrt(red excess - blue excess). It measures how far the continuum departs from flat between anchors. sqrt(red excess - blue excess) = 0.112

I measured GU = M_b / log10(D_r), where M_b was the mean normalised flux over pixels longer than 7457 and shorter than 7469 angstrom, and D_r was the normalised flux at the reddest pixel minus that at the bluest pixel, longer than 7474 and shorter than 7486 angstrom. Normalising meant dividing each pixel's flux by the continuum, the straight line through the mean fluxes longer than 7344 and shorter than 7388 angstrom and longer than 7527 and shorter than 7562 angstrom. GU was -0.65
